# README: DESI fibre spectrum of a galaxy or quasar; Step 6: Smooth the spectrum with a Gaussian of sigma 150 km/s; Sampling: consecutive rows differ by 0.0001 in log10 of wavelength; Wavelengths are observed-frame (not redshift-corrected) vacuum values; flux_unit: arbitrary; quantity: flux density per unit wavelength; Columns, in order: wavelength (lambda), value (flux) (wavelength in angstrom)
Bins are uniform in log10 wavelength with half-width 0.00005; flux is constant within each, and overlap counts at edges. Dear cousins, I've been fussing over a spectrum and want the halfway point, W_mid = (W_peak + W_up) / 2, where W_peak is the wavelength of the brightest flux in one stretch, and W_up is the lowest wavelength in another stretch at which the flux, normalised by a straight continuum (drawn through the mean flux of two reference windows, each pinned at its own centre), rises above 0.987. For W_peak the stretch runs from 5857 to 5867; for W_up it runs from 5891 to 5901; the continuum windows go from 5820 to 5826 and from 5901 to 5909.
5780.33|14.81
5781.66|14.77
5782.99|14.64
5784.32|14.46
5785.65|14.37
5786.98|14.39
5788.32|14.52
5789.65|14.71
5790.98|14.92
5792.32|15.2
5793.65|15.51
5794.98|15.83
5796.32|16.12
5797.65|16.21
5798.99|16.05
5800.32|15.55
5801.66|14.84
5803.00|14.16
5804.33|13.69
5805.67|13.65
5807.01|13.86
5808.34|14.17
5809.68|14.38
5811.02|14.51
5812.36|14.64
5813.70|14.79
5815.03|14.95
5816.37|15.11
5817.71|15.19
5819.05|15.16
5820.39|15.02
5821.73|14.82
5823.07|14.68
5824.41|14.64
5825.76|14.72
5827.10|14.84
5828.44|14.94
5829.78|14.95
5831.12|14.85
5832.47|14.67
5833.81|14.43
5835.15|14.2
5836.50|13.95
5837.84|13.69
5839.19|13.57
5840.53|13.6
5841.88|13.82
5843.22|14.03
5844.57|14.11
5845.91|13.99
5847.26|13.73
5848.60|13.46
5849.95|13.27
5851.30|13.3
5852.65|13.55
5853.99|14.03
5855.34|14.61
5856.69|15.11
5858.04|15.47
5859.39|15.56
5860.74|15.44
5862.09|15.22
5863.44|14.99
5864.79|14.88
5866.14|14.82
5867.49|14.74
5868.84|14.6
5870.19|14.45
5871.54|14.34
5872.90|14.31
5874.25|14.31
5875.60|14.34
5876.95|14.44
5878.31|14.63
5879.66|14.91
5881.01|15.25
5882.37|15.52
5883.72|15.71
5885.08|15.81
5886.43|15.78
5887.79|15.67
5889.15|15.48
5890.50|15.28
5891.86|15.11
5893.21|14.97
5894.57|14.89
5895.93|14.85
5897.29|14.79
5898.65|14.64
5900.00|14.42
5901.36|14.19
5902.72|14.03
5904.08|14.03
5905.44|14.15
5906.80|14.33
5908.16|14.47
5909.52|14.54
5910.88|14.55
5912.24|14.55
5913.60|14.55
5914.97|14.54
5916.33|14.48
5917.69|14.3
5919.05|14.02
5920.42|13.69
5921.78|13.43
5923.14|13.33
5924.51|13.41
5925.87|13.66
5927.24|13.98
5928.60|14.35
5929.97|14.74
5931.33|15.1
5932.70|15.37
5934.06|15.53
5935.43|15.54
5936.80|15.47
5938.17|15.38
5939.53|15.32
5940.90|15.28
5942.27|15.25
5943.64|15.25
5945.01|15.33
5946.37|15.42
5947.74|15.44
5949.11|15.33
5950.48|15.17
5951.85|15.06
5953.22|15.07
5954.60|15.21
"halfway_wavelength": 5875.6 angstrom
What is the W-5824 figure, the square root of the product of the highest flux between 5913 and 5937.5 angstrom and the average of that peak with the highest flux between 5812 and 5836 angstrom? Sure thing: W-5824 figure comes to 15.5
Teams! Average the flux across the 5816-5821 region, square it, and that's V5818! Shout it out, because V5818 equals 229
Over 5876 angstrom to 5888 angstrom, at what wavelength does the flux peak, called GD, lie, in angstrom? 5885.08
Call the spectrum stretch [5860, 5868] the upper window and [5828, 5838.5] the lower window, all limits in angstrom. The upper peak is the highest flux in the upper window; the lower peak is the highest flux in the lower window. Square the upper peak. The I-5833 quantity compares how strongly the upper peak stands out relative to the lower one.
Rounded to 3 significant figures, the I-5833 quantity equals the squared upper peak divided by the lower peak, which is 15.9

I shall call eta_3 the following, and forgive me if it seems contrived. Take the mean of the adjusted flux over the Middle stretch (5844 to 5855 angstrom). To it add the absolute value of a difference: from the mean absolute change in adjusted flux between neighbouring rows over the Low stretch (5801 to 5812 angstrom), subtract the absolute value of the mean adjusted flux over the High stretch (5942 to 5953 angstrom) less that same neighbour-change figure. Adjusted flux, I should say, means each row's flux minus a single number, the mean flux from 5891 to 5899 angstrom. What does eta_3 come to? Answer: -1.0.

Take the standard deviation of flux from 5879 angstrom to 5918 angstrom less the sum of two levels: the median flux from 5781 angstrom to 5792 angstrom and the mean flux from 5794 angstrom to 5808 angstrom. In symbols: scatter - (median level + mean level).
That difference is -29.0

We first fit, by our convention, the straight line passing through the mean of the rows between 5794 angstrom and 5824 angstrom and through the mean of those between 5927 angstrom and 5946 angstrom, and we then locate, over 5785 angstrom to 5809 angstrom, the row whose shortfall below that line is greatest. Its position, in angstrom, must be 5805.67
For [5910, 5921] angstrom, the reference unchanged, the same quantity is 5920.42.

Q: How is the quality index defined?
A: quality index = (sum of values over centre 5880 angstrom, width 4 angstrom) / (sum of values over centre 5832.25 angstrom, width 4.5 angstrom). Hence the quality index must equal 1.02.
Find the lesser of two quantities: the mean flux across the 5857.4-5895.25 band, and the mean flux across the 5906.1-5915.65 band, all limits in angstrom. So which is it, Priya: 14.5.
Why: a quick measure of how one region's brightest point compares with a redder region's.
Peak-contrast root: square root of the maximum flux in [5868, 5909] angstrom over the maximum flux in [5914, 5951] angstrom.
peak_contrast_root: 1.009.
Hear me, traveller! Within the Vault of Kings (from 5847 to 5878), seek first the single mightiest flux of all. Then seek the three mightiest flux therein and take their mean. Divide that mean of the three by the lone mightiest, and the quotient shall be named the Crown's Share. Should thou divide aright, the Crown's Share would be 0.996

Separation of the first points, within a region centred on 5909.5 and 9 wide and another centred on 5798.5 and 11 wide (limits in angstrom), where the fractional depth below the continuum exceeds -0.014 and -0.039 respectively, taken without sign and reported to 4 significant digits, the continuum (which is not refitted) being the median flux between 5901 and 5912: 102.4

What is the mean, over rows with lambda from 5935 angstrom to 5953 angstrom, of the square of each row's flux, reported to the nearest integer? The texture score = 235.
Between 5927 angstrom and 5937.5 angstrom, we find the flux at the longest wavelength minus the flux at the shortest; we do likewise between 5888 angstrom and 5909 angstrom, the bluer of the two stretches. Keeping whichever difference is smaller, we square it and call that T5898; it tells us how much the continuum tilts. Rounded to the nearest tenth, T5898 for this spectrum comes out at 1.0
